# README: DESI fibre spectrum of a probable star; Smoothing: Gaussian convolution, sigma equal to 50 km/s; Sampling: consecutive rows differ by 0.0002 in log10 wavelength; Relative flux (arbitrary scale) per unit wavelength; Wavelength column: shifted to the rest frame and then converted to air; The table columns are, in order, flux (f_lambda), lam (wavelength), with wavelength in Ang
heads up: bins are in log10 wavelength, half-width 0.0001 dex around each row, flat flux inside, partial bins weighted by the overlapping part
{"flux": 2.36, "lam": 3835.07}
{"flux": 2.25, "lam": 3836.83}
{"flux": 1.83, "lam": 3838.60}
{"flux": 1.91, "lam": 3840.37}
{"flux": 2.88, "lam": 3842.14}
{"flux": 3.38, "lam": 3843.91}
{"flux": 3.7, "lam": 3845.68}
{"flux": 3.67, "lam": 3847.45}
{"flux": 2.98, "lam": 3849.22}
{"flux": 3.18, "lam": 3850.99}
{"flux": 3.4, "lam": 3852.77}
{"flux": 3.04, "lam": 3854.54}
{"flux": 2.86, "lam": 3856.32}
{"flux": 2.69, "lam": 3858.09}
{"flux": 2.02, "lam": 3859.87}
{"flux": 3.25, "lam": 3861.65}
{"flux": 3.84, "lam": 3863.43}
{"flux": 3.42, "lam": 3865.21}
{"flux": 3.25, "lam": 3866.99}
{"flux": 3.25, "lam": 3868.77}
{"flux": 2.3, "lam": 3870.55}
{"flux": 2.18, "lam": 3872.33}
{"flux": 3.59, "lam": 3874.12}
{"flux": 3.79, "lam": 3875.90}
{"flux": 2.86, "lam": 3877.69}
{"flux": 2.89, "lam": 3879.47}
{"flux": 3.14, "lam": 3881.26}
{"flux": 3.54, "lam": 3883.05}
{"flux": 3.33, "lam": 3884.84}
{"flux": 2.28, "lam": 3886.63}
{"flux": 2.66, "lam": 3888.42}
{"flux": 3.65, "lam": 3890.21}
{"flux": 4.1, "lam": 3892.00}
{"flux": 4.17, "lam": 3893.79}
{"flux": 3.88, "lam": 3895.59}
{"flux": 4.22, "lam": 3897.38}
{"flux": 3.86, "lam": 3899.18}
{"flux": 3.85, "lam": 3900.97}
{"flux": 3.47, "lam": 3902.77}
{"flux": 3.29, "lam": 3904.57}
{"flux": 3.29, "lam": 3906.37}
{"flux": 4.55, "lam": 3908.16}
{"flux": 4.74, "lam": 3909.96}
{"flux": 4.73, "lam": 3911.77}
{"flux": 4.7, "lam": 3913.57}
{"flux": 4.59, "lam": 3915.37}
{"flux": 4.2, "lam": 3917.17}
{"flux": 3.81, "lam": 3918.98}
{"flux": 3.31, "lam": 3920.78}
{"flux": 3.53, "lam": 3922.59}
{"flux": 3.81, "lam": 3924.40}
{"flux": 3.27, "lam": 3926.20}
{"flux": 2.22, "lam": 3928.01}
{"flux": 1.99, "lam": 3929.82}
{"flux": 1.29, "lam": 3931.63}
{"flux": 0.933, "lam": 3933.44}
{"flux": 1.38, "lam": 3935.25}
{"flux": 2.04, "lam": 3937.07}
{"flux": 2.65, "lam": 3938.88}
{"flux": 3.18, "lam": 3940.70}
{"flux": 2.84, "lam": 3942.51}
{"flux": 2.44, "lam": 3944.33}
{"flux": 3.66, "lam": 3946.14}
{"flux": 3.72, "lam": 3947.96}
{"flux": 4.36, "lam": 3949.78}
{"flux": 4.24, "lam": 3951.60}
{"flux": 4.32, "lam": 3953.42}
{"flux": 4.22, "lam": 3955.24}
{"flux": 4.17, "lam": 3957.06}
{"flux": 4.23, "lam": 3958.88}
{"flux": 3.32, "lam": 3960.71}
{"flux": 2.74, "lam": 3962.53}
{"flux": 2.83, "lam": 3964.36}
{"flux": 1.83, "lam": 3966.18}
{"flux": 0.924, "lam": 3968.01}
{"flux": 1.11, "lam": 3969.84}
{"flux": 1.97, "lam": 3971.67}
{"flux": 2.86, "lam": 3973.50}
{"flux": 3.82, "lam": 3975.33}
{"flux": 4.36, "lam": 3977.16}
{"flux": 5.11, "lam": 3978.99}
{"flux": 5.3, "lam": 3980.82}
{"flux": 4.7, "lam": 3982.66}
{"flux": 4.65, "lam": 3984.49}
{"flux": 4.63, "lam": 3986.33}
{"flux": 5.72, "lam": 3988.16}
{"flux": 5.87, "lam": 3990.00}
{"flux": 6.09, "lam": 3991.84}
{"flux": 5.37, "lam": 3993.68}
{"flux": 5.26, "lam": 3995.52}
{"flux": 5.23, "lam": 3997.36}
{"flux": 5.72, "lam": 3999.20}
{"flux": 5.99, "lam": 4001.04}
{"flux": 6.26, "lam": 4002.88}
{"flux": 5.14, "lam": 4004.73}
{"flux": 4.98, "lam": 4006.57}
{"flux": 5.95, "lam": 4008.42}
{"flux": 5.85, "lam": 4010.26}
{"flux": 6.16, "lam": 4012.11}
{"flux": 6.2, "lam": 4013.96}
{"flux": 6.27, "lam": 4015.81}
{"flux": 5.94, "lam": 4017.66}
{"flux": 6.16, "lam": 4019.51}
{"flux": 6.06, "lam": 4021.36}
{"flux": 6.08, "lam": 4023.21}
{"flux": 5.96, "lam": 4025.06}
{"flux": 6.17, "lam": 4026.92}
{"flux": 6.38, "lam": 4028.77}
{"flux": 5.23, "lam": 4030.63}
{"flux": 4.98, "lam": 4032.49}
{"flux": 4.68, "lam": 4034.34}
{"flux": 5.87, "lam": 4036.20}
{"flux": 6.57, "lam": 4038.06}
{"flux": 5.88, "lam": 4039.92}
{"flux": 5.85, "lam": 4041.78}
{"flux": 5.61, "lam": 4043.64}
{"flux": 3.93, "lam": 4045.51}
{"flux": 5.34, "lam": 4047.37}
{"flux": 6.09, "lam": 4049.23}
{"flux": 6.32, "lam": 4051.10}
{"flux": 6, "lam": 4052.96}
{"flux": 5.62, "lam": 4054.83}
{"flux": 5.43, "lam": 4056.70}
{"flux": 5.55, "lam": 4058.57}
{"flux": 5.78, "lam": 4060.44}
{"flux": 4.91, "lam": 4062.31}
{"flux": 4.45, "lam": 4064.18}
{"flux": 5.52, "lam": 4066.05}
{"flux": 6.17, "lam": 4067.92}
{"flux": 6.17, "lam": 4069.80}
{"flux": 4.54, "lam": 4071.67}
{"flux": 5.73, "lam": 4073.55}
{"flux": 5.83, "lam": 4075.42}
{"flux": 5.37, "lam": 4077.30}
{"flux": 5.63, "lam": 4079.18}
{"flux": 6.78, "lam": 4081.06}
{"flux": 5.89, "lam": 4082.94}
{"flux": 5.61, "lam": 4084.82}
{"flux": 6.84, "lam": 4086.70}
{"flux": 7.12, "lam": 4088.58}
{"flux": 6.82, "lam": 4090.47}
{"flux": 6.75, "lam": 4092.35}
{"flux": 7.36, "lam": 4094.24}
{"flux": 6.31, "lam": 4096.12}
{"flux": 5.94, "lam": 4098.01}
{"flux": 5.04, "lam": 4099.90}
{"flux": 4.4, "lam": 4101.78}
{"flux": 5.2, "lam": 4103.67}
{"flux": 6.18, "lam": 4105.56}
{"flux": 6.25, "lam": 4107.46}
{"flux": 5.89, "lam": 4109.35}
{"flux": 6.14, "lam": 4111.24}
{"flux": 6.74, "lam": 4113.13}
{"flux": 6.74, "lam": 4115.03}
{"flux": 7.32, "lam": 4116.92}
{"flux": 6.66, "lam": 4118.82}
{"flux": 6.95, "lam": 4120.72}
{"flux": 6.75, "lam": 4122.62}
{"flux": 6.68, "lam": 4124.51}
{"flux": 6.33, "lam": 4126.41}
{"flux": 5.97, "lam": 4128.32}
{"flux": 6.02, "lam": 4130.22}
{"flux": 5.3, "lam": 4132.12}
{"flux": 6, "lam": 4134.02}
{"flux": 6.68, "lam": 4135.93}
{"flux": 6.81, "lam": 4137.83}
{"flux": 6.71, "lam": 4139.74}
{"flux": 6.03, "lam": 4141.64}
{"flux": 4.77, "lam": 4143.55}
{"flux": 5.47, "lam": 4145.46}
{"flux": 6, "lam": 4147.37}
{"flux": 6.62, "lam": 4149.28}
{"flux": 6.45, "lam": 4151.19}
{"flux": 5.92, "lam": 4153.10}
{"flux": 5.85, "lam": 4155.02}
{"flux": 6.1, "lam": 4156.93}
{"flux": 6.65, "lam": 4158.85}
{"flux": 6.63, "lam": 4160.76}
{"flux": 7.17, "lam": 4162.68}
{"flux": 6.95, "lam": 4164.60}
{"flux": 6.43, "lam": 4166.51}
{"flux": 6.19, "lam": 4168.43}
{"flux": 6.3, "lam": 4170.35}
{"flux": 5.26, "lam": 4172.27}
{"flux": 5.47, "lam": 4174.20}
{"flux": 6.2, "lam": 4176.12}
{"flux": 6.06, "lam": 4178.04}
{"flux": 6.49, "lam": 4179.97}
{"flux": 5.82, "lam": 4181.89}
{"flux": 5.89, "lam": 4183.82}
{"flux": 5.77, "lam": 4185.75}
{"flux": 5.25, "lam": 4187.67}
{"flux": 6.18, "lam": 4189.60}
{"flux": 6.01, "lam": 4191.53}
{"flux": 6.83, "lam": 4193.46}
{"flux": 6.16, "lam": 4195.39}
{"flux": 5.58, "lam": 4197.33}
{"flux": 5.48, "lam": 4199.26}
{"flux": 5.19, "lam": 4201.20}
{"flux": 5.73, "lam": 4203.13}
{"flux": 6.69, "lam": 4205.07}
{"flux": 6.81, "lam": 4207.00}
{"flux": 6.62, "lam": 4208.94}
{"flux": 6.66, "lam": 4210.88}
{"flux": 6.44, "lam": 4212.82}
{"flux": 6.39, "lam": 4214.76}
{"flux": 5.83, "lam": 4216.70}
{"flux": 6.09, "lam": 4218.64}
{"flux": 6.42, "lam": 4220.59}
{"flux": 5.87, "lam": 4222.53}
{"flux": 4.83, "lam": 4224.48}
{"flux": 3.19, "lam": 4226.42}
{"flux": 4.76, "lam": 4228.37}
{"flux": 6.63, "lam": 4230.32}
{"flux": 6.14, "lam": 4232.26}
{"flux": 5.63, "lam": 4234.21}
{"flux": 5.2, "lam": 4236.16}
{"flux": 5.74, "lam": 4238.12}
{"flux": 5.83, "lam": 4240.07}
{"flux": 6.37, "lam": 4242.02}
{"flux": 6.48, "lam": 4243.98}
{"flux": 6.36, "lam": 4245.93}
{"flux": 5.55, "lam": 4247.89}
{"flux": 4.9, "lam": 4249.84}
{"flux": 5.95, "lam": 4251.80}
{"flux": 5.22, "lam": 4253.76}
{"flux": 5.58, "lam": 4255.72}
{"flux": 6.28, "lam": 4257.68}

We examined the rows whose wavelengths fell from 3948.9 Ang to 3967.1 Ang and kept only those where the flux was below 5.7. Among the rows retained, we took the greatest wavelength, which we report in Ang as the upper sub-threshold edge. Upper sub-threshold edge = 3966.18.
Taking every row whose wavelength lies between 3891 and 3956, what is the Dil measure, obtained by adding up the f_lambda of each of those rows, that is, 125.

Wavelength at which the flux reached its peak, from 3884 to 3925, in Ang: 3909.96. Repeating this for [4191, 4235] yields 4193.46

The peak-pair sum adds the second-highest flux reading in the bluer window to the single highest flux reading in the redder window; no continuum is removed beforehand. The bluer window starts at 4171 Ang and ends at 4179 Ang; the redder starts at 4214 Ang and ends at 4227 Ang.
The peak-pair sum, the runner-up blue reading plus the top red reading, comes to 12.5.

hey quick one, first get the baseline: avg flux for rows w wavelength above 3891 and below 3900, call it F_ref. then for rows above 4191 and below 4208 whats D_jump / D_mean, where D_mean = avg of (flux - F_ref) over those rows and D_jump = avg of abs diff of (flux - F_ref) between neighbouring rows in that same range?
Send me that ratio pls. 0.25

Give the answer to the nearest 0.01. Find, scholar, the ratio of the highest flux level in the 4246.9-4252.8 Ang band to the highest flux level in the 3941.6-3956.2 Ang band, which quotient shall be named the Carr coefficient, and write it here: 1.36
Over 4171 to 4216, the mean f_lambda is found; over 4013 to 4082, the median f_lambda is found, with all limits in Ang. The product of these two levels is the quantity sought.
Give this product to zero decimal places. 35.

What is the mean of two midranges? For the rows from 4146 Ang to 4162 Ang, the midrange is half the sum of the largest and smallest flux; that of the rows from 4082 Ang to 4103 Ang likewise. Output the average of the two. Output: 6.1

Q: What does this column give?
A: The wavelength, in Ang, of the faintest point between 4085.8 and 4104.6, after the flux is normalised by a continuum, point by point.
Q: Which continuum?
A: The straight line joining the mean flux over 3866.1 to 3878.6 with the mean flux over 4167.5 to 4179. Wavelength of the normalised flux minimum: 4101.78 Ang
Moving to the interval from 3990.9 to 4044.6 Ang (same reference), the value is 4034.34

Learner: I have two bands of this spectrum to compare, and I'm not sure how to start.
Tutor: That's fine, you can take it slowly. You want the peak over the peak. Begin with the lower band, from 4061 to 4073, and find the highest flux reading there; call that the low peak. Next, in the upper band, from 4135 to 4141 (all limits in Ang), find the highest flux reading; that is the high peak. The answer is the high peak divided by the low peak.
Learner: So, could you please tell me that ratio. 1.10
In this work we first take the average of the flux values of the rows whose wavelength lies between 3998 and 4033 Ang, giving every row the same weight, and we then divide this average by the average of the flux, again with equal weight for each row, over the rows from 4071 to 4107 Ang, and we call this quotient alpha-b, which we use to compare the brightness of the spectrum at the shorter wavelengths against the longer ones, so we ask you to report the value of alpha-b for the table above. 1.0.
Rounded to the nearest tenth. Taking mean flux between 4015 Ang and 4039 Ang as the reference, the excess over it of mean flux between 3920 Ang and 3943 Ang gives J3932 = -3.4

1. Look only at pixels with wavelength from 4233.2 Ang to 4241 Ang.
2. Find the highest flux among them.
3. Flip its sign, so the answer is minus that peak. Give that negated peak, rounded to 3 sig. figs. -5.83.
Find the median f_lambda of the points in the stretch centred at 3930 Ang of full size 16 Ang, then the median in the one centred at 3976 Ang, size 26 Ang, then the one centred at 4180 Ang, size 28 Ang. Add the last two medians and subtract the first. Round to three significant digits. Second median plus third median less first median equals 8.11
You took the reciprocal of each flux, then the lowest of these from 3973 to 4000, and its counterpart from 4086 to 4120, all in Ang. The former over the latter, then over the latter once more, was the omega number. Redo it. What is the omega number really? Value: 8.89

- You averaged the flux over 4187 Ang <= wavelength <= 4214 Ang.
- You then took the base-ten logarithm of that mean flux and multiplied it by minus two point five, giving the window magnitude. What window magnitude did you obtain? -1.97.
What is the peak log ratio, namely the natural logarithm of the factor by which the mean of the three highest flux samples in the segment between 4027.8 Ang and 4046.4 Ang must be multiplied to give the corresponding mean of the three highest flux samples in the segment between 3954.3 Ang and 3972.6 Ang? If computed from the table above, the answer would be -0.4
